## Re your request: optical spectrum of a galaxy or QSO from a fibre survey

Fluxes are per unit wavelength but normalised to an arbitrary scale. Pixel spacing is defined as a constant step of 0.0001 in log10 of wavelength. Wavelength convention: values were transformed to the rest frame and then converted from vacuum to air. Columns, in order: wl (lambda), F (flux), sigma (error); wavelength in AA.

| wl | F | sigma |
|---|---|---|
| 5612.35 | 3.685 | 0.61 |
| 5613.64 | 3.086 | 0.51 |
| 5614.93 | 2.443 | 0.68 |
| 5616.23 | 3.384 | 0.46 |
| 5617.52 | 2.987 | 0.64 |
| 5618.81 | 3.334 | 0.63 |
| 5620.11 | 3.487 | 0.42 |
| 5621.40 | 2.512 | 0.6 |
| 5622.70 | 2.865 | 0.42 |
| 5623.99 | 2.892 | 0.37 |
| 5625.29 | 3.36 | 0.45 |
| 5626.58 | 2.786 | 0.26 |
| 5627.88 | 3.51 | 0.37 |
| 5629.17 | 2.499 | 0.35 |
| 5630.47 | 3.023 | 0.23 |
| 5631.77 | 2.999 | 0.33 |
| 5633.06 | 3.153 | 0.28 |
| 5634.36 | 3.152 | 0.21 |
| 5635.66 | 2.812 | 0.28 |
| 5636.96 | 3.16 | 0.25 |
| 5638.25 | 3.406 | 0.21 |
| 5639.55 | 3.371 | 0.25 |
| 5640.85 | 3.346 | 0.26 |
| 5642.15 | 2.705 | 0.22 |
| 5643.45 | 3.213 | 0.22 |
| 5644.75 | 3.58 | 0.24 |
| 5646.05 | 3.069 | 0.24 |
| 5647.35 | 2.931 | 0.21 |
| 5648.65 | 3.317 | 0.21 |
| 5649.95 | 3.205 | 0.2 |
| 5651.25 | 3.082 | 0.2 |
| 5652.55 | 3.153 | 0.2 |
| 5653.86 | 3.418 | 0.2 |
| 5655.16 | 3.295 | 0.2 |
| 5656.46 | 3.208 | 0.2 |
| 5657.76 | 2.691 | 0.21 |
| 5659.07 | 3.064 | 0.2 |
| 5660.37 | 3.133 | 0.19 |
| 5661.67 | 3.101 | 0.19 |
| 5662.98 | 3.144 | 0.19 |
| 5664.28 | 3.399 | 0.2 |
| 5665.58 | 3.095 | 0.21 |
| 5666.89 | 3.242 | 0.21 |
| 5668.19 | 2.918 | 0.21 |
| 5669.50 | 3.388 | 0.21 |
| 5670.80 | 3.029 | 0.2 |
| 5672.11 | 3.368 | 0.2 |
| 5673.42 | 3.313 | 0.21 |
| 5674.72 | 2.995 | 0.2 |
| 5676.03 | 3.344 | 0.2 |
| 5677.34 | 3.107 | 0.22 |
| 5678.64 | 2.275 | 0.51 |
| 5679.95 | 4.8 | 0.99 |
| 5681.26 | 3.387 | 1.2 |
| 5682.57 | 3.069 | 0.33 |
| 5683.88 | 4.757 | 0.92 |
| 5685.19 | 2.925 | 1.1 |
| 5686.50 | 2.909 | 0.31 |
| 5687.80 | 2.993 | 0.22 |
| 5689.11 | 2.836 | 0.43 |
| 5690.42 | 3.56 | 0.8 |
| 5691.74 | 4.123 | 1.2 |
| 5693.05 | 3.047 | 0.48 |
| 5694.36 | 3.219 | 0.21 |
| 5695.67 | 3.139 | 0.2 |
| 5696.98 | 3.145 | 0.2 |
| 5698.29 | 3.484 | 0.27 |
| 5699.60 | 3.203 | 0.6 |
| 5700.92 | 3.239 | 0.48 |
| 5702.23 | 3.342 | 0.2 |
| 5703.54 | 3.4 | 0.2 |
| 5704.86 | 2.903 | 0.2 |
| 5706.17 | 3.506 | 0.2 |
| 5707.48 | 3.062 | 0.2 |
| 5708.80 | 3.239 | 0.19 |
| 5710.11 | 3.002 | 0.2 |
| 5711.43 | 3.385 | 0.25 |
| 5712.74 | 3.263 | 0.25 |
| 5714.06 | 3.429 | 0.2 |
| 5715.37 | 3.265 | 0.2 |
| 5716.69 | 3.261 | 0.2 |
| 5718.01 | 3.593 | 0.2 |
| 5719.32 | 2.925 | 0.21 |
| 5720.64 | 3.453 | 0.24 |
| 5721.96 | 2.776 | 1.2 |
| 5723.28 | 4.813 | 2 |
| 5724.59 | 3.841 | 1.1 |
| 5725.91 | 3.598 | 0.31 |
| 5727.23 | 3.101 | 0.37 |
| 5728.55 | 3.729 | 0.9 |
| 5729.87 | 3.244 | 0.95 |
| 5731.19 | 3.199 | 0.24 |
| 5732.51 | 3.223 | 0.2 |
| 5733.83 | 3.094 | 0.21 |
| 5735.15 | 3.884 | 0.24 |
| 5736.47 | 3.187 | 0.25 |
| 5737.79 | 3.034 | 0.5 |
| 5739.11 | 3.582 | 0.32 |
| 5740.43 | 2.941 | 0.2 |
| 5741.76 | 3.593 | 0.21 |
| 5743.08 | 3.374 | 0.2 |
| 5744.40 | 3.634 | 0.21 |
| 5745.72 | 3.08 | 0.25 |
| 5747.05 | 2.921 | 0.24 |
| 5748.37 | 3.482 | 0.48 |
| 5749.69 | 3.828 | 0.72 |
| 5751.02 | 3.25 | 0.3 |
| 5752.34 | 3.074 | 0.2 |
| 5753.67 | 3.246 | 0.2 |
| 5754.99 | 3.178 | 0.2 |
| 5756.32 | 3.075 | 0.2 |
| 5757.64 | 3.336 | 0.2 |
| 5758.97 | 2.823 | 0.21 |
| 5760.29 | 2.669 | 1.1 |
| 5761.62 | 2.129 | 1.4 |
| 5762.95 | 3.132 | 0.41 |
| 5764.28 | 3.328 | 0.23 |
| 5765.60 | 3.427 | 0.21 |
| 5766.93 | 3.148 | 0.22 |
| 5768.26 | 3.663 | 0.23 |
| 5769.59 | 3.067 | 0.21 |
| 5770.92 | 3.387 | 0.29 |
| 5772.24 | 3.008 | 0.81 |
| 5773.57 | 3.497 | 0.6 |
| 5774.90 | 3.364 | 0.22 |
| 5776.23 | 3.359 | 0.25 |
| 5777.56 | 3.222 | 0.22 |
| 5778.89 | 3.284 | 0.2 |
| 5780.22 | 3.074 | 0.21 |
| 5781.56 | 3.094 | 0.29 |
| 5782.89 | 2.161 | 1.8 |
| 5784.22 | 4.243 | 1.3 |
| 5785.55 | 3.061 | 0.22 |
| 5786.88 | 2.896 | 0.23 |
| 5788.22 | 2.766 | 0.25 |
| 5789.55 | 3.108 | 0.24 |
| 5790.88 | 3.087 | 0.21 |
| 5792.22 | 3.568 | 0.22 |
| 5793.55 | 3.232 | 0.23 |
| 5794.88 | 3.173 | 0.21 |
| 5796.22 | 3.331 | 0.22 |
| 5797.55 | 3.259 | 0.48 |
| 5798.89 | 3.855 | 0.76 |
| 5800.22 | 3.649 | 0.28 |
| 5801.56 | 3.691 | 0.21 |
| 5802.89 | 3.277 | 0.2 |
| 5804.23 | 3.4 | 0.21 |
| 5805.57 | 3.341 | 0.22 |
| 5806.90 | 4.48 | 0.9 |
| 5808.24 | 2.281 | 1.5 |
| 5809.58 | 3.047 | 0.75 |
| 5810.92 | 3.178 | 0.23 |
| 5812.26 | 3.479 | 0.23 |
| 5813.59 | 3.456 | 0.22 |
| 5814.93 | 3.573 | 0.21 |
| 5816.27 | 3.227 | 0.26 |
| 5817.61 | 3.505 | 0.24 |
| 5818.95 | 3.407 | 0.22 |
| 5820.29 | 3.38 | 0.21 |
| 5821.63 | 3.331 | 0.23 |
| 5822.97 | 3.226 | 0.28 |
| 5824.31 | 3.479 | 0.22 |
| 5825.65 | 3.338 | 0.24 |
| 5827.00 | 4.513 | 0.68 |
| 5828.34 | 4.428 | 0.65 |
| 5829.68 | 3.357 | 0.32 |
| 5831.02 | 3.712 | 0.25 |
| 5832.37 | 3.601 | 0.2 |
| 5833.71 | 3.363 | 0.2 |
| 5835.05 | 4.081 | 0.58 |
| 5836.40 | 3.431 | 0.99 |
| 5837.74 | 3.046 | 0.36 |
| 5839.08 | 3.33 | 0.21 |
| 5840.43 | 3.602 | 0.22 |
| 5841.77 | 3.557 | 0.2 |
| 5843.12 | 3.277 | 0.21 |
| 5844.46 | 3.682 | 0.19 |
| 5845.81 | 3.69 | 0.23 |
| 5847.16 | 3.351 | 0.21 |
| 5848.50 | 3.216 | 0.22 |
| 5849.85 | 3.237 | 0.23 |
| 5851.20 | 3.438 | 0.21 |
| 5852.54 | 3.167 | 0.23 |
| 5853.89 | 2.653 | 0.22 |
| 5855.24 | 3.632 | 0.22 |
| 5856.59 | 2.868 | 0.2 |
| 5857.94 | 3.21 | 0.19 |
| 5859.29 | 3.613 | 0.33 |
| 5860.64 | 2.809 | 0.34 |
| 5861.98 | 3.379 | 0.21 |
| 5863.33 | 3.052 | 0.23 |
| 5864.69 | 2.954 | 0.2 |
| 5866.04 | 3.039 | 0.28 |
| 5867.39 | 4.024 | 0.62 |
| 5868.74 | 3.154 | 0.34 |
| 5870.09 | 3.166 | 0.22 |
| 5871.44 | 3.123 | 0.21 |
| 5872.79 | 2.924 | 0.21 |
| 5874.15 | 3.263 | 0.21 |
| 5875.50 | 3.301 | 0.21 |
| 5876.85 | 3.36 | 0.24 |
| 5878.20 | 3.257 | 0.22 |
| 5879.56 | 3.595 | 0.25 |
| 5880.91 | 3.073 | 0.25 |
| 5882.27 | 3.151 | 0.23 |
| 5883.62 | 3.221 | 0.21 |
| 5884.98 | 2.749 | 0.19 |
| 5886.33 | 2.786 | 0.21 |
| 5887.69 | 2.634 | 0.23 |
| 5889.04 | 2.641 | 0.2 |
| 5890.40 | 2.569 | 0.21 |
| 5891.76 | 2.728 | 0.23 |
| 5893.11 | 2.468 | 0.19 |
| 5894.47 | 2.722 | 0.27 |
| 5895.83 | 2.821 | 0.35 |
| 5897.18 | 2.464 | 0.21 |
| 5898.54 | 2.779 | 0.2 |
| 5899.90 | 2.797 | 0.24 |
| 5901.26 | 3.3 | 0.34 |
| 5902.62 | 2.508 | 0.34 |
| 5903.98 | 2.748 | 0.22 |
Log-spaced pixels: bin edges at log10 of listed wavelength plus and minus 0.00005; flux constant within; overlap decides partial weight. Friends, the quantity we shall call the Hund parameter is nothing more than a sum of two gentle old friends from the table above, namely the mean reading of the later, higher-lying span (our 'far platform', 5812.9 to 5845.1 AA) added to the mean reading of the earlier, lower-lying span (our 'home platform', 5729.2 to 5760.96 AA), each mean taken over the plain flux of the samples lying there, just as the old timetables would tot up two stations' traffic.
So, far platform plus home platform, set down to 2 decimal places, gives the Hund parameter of 6.79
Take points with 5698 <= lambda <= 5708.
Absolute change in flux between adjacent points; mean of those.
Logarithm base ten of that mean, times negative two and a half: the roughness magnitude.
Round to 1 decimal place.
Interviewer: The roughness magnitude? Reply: 1.3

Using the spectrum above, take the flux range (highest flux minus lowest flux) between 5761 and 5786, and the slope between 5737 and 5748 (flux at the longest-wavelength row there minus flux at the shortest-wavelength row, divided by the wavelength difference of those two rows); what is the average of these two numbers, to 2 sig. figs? 1.1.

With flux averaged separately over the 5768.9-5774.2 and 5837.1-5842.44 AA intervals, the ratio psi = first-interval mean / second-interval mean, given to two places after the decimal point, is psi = 0.96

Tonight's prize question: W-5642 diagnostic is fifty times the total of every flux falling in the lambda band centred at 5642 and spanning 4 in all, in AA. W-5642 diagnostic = 463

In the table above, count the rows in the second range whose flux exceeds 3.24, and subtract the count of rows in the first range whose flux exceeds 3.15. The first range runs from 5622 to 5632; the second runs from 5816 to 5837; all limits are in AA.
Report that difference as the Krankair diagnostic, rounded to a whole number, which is 12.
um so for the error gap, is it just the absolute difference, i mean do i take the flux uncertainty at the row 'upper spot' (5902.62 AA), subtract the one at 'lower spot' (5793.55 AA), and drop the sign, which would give 0.11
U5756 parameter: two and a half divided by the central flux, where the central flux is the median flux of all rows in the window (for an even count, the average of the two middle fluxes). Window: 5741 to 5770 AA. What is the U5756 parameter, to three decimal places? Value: 0.778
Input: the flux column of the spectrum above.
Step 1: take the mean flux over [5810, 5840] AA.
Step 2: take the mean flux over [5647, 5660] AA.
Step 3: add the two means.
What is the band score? 6.66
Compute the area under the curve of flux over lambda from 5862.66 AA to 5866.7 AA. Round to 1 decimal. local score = 12.2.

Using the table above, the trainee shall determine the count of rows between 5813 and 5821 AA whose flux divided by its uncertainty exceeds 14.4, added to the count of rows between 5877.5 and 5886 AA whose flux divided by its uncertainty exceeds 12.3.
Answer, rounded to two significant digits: 10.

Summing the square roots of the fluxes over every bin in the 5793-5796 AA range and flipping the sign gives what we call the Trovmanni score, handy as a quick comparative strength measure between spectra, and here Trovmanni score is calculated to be -3.58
